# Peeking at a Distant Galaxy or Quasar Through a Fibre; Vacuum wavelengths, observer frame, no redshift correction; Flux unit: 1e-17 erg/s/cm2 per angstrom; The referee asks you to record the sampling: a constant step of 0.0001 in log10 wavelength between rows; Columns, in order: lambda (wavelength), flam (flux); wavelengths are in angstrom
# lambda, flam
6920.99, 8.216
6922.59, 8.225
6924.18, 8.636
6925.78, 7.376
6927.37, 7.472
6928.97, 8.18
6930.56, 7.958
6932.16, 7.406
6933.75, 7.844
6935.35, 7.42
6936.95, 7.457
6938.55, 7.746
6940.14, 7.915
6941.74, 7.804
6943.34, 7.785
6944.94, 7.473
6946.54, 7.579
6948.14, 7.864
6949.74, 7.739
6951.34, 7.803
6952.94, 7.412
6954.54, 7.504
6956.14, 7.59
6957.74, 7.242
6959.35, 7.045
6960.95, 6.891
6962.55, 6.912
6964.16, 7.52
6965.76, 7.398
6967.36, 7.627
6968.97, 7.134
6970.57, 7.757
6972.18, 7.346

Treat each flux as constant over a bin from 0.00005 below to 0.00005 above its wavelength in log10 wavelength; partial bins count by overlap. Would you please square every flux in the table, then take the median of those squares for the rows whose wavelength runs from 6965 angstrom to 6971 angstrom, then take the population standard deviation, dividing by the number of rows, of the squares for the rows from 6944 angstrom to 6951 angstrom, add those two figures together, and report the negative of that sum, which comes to -58.7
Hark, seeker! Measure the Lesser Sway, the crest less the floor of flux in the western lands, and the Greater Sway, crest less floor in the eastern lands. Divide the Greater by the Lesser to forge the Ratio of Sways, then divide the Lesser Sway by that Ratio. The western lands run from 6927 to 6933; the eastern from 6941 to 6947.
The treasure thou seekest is 1.8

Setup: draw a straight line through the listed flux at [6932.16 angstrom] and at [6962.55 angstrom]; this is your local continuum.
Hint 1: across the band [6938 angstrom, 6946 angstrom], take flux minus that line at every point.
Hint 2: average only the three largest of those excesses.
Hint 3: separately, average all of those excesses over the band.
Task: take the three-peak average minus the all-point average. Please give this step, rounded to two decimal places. 0.09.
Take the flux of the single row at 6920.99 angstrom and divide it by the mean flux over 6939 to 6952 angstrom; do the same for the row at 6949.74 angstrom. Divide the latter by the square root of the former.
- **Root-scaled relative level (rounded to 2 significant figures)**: 0.97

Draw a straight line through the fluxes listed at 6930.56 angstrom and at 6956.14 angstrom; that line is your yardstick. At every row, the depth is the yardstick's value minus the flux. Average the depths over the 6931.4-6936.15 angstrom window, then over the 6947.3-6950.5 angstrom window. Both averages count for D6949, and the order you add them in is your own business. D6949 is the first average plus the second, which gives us 0.25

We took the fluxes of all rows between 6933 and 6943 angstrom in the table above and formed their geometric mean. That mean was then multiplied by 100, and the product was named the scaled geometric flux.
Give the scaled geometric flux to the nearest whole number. 770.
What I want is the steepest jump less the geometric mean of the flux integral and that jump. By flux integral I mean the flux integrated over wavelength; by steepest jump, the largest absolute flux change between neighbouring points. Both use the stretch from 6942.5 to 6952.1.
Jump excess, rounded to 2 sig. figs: -4.5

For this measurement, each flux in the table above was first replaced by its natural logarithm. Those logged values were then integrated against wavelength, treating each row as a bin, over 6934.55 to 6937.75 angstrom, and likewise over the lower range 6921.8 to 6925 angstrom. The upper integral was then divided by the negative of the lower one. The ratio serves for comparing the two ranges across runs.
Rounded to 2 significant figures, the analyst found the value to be -0.94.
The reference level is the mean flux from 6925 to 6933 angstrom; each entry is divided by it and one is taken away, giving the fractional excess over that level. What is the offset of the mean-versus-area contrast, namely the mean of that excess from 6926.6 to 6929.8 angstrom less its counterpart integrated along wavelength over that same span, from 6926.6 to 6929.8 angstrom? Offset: -0.04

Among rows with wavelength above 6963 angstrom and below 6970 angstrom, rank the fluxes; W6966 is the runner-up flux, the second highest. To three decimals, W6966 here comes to 7.520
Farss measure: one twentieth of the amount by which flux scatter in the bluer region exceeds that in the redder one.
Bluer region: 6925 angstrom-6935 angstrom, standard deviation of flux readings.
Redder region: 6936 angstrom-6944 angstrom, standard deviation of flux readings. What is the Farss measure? 0.008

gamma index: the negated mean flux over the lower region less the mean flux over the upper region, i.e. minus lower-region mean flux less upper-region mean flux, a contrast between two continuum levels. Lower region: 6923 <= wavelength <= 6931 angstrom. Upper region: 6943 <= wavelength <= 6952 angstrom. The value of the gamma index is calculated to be -15.6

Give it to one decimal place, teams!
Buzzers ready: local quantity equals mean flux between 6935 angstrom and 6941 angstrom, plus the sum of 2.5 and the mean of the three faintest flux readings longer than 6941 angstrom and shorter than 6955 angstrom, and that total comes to 17.6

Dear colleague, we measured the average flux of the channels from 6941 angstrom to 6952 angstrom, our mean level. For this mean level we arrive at 7.72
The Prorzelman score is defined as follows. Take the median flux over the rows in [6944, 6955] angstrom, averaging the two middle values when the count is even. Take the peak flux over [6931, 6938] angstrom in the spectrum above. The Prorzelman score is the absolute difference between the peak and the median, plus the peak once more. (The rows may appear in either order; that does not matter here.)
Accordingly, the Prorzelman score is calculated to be 8.1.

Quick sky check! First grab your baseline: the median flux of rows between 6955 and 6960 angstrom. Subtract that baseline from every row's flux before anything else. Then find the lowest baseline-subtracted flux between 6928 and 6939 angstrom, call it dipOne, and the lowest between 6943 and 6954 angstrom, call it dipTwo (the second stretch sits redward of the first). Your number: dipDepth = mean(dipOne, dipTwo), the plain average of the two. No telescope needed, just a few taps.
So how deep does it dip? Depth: 0.17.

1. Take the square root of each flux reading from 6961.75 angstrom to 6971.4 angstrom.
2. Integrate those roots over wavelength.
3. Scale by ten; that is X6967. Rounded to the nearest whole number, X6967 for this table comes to 262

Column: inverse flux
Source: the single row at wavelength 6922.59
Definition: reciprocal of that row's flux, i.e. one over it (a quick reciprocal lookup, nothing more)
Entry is 0.122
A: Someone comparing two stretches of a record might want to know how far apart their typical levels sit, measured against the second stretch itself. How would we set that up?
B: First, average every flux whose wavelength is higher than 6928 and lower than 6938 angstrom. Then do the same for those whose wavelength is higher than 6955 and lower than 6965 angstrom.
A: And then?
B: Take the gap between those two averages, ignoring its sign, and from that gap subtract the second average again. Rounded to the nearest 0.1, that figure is -6.7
